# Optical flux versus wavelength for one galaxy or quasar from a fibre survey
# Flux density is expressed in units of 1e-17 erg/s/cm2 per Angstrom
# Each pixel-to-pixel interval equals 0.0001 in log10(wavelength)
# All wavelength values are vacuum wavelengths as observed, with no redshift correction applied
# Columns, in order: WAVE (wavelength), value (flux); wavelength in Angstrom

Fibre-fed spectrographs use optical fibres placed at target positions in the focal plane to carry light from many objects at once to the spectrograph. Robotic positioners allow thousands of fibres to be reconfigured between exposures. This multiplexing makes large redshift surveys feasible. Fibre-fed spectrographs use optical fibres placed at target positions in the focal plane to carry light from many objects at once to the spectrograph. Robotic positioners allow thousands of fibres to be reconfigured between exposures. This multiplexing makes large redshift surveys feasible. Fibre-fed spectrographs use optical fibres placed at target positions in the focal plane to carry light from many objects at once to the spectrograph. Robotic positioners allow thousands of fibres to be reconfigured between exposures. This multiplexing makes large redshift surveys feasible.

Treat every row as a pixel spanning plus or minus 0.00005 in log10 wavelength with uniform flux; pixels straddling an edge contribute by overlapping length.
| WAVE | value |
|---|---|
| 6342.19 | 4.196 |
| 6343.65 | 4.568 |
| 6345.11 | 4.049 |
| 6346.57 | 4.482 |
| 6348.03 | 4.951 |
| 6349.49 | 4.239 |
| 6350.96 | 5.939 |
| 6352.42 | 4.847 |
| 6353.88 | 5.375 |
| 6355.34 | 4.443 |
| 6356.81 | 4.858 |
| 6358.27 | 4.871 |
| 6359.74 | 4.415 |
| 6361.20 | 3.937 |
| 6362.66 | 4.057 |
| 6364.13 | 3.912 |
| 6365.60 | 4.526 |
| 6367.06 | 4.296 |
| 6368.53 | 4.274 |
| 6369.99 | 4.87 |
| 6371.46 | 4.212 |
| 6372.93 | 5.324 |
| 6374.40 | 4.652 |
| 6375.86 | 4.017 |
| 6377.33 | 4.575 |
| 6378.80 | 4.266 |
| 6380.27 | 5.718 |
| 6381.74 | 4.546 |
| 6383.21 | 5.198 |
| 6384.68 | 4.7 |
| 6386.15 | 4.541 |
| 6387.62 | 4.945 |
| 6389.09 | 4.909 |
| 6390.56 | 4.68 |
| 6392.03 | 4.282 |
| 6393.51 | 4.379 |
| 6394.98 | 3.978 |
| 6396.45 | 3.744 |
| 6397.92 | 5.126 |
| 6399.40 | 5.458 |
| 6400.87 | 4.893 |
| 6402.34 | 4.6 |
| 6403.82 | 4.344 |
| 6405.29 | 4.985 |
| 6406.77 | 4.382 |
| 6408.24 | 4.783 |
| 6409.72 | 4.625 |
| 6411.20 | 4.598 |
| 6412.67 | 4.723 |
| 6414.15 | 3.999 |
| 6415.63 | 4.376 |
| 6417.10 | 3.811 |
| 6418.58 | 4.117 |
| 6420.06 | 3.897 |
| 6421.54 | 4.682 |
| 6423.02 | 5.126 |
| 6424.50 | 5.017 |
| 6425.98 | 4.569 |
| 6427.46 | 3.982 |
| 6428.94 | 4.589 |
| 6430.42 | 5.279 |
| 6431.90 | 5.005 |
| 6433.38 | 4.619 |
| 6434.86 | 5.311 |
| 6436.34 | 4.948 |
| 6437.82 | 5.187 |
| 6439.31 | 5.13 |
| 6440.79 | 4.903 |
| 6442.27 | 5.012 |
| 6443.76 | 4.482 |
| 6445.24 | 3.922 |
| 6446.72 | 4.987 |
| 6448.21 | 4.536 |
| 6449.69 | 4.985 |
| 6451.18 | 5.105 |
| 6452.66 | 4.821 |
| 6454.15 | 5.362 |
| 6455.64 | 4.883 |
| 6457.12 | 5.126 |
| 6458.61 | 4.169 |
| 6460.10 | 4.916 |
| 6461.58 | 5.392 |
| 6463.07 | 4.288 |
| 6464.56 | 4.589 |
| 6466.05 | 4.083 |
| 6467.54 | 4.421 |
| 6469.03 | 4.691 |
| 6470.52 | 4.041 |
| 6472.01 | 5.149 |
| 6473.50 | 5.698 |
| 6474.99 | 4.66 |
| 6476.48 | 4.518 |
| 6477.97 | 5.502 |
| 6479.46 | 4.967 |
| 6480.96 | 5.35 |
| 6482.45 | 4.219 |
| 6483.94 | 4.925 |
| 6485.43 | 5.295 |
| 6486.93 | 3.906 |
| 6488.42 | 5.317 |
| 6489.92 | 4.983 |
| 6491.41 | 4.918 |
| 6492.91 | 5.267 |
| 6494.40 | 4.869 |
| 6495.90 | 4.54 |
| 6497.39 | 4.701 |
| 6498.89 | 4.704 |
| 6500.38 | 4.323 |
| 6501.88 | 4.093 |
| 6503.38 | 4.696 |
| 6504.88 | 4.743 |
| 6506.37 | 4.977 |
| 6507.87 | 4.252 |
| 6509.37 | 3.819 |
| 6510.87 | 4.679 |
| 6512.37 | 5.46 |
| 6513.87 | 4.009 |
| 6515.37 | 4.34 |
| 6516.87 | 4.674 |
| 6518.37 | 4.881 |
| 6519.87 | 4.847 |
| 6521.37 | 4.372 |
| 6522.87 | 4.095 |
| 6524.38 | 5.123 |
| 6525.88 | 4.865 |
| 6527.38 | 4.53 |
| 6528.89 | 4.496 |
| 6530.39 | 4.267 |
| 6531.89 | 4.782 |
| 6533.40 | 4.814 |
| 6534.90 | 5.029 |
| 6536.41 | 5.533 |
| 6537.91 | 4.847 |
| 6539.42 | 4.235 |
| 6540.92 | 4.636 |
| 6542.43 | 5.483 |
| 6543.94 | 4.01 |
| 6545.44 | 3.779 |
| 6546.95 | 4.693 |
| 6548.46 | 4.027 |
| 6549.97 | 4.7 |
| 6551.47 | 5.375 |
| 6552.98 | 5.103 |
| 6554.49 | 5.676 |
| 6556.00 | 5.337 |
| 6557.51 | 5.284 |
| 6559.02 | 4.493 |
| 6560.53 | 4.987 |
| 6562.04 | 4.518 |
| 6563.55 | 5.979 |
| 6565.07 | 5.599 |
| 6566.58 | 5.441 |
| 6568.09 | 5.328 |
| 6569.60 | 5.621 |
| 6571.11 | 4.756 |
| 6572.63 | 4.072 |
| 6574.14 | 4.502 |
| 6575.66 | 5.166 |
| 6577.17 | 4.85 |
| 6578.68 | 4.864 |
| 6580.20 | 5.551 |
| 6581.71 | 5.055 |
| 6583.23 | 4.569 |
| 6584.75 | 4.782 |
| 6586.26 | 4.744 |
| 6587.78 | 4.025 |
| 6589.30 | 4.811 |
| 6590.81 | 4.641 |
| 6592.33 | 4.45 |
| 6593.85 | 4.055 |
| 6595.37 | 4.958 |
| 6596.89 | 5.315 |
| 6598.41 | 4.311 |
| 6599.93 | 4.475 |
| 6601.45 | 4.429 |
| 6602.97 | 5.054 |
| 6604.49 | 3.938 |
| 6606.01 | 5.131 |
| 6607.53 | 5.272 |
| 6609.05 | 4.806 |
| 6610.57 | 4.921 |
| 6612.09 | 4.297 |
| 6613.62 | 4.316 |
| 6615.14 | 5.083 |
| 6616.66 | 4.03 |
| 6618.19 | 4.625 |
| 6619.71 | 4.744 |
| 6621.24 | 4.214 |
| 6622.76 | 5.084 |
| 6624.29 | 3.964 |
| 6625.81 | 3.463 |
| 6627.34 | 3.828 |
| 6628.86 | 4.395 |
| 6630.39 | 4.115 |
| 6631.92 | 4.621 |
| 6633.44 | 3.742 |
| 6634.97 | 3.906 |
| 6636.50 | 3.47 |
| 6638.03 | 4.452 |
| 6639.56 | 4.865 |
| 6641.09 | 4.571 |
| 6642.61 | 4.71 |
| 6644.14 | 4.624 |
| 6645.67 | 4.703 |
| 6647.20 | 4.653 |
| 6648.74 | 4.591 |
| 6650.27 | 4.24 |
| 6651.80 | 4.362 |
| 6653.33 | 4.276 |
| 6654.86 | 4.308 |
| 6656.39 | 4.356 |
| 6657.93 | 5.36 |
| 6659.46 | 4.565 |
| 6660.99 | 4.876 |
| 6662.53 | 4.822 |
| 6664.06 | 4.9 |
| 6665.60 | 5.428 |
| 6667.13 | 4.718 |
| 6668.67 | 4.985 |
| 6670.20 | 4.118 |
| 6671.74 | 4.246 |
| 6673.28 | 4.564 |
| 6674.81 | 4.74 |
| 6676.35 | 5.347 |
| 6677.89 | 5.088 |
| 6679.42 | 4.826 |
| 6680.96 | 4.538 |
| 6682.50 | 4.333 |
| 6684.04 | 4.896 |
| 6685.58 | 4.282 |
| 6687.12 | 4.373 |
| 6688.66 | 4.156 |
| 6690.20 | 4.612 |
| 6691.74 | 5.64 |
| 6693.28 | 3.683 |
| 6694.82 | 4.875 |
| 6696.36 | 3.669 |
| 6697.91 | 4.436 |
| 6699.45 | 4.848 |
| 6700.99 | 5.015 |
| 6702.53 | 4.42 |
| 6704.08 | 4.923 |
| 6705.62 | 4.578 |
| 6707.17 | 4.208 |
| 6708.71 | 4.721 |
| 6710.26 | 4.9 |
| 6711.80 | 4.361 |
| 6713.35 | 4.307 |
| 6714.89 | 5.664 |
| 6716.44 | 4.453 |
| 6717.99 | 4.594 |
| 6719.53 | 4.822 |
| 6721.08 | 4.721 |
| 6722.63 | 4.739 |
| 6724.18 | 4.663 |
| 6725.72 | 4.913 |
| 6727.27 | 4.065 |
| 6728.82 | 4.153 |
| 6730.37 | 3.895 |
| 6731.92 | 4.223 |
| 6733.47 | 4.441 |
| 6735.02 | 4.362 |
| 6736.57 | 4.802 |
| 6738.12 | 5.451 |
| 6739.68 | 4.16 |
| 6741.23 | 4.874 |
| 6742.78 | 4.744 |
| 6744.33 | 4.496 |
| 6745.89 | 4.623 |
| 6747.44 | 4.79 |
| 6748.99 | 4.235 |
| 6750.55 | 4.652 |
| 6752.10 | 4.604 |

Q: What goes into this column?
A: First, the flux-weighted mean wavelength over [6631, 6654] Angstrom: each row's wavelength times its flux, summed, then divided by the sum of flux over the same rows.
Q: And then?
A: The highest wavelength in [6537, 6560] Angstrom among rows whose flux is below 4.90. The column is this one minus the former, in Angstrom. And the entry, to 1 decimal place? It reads -83.8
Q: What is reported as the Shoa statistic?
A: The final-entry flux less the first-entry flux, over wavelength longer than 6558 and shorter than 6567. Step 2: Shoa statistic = 0.9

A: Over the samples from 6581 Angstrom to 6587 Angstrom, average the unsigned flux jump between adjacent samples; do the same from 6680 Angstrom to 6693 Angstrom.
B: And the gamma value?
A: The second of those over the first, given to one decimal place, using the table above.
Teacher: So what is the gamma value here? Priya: 1.8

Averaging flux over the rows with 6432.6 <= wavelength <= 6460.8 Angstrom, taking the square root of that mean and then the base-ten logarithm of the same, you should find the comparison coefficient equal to 0.343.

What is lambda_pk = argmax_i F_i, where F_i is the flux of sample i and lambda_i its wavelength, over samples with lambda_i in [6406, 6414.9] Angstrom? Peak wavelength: 6408.24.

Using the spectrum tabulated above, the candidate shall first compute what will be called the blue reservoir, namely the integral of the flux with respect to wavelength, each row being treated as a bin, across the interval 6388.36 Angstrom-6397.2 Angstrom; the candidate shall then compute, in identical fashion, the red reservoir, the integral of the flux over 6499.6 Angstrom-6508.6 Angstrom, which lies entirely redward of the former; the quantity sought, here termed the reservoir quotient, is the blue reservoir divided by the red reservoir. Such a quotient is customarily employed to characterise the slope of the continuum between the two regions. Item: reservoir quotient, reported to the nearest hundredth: 0.94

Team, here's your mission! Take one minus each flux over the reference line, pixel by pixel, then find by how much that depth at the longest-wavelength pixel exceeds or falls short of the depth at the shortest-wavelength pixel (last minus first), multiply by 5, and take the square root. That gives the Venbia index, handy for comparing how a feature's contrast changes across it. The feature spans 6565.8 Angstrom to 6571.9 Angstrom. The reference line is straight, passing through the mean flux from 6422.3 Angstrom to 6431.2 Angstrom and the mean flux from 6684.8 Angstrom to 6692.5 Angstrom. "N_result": 0.85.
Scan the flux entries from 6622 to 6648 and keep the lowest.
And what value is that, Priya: 3.463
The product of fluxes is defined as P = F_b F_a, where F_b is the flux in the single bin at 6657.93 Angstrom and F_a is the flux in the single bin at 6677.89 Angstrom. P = 27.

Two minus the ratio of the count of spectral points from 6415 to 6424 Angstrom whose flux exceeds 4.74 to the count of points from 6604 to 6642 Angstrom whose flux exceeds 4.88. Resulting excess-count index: 1.8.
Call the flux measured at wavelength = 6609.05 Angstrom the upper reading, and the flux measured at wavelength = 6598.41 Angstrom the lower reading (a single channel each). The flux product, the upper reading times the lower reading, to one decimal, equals 20.7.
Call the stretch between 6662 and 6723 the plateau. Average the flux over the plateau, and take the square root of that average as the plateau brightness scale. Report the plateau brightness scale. 2.16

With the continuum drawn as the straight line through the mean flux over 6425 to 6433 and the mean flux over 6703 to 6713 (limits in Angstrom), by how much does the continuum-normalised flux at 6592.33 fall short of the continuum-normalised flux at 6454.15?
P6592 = 0.2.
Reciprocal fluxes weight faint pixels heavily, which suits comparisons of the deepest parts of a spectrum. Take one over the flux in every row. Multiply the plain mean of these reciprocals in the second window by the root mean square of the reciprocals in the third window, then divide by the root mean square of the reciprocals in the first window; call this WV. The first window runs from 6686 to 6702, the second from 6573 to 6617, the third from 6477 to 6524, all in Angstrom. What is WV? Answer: 0.205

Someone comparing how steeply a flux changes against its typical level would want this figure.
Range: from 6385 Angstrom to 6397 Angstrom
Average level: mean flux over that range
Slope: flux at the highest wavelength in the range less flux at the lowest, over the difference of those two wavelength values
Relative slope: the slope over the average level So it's -0.017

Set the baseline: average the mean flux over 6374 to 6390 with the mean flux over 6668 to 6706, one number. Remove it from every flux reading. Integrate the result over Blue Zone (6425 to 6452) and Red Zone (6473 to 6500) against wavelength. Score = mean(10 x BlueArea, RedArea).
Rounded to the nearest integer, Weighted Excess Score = 22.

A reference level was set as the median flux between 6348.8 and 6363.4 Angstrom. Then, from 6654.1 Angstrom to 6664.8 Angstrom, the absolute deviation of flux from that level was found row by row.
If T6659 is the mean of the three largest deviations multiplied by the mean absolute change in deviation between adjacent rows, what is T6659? 0.10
